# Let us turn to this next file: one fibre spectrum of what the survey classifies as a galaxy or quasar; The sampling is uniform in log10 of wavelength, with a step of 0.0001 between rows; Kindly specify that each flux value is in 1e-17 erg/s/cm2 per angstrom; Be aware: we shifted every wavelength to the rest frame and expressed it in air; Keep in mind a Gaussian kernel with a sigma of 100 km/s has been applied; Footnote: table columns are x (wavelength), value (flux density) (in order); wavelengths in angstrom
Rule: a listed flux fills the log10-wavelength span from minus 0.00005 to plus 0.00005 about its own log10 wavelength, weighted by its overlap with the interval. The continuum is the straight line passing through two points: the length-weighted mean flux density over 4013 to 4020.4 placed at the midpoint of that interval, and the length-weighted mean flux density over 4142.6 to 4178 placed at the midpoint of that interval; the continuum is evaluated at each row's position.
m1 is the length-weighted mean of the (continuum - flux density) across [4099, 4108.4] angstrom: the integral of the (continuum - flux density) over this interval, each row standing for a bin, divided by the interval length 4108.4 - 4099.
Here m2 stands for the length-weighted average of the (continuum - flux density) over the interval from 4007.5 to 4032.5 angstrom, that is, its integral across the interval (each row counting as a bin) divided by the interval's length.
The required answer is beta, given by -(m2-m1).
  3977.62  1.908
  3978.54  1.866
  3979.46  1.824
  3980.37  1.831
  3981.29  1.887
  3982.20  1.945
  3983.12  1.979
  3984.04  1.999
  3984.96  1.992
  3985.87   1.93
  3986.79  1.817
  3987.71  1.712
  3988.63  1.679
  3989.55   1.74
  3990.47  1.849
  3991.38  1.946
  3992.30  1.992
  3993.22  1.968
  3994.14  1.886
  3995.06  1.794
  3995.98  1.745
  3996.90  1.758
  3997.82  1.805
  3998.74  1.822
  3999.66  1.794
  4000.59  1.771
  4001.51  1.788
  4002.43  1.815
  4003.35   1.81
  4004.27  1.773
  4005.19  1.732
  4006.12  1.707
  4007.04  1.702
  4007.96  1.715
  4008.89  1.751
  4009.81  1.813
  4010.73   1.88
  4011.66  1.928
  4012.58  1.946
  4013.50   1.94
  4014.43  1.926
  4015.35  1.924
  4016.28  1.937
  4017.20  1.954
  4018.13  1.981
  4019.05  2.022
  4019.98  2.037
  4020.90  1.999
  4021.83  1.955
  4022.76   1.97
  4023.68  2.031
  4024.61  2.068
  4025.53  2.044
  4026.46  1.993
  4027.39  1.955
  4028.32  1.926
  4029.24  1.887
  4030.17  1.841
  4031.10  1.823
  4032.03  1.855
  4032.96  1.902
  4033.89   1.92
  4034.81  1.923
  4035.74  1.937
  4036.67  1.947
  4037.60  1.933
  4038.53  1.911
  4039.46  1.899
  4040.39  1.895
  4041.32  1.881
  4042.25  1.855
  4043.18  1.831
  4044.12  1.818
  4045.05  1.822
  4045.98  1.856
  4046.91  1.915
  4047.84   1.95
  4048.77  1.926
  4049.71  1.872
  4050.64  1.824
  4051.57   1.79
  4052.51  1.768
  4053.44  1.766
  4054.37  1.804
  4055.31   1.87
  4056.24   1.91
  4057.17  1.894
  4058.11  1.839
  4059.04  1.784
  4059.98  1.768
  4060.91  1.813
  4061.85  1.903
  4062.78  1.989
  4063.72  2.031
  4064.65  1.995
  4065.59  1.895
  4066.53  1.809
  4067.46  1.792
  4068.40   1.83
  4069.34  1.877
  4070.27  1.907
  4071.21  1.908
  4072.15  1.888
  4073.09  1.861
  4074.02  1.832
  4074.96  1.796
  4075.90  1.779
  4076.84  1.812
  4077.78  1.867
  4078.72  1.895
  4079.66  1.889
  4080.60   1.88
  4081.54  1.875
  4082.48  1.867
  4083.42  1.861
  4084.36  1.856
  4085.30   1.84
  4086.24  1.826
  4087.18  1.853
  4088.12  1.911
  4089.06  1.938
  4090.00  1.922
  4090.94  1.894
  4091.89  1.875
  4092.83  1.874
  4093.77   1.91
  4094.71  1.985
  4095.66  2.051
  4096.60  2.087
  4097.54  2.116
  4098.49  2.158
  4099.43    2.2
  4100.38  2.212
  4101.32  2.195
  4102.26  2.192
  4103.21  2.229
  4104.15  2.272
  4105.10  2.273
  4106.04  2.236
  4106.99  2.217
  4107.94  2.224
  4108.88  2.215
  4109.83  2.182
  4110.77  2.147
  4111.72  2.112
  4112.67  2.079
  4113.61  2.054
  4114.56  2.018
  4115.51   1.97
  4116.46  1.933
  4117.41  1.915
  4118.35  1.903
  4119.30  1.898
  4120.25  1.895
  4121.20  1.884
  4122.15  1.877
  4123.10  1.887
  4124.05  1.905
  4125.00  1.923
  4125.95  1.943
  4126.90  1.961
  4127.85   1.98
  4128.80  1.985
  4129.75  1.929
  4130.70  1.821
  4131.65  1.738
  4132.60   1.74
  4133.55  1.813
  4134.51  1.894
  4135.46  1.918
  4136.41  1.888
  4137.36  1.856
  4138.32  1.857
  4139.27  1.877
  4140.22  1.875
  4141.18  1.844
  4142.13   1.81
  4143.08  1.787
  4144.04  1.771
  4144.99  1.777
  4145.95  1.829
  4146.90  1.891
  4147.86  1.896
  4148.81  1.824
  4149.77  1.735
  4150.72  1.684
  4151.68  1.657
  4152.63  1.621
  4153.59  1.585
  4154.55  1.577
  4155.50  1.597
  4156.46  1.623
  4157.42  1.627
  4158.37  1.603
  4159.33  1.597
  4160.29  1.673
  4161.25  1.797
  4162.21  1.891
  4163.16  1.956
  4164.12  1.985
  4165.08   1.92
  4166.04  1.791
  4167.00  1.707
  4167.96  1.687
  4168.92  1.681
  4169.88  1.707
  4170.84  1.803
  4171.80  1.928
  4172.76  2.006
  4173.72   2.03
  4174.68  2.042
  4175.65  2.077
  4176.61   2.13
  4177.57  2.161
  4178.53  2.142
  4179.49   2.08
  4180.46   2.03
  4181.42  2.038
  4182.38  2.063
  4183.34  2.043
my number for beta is -0.39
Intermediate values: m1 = -0.36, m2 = 0.03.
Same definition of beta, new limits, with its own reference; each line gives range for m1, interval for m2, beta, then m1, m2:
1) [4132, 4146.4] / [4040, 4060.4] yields -0.09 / -0.01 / 0.08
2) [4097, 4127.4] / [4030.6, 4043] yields -0.26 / -0.21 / 0.04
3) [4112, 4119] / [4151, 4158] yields -0.32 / -0.13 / 0.19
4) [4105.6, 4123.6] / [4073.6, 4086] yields -0.22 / -0.18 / 0.04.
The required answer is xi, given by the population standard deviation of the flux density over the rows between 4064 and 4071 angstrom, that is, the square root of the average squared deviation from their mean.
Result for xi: 0.06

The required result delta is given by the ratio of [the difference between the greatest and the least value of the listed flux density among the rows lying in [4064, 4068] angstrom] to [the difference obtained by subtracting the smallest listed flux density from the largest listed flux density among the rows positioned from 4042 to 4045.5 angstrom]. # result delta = 5.5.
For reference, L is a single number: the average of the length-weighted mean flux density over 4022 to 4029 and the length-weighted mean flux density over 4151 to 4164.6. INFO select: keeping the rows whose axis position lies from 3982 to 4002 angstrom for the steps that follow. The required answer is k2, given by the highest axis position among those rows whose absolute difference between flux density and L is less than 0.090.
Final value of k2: 4001.51 angstrom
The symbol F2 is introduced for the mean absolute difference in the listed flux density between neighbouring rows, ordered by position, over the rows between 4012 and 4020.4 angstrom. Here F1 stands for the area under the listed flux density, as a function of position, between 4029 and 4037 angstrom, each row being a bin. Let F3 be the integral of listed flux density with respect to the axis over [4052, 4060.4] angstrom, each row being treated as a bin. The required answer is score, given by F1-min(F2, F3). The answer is 15.1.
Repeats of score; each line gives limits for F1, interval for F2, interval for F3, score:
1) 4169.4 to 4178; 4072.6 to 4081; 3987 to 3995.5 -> 17.1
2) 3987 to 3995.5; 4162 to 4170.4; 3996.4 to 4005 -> 15.6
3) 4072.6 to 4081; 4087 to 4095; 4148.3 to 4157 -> 15.5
